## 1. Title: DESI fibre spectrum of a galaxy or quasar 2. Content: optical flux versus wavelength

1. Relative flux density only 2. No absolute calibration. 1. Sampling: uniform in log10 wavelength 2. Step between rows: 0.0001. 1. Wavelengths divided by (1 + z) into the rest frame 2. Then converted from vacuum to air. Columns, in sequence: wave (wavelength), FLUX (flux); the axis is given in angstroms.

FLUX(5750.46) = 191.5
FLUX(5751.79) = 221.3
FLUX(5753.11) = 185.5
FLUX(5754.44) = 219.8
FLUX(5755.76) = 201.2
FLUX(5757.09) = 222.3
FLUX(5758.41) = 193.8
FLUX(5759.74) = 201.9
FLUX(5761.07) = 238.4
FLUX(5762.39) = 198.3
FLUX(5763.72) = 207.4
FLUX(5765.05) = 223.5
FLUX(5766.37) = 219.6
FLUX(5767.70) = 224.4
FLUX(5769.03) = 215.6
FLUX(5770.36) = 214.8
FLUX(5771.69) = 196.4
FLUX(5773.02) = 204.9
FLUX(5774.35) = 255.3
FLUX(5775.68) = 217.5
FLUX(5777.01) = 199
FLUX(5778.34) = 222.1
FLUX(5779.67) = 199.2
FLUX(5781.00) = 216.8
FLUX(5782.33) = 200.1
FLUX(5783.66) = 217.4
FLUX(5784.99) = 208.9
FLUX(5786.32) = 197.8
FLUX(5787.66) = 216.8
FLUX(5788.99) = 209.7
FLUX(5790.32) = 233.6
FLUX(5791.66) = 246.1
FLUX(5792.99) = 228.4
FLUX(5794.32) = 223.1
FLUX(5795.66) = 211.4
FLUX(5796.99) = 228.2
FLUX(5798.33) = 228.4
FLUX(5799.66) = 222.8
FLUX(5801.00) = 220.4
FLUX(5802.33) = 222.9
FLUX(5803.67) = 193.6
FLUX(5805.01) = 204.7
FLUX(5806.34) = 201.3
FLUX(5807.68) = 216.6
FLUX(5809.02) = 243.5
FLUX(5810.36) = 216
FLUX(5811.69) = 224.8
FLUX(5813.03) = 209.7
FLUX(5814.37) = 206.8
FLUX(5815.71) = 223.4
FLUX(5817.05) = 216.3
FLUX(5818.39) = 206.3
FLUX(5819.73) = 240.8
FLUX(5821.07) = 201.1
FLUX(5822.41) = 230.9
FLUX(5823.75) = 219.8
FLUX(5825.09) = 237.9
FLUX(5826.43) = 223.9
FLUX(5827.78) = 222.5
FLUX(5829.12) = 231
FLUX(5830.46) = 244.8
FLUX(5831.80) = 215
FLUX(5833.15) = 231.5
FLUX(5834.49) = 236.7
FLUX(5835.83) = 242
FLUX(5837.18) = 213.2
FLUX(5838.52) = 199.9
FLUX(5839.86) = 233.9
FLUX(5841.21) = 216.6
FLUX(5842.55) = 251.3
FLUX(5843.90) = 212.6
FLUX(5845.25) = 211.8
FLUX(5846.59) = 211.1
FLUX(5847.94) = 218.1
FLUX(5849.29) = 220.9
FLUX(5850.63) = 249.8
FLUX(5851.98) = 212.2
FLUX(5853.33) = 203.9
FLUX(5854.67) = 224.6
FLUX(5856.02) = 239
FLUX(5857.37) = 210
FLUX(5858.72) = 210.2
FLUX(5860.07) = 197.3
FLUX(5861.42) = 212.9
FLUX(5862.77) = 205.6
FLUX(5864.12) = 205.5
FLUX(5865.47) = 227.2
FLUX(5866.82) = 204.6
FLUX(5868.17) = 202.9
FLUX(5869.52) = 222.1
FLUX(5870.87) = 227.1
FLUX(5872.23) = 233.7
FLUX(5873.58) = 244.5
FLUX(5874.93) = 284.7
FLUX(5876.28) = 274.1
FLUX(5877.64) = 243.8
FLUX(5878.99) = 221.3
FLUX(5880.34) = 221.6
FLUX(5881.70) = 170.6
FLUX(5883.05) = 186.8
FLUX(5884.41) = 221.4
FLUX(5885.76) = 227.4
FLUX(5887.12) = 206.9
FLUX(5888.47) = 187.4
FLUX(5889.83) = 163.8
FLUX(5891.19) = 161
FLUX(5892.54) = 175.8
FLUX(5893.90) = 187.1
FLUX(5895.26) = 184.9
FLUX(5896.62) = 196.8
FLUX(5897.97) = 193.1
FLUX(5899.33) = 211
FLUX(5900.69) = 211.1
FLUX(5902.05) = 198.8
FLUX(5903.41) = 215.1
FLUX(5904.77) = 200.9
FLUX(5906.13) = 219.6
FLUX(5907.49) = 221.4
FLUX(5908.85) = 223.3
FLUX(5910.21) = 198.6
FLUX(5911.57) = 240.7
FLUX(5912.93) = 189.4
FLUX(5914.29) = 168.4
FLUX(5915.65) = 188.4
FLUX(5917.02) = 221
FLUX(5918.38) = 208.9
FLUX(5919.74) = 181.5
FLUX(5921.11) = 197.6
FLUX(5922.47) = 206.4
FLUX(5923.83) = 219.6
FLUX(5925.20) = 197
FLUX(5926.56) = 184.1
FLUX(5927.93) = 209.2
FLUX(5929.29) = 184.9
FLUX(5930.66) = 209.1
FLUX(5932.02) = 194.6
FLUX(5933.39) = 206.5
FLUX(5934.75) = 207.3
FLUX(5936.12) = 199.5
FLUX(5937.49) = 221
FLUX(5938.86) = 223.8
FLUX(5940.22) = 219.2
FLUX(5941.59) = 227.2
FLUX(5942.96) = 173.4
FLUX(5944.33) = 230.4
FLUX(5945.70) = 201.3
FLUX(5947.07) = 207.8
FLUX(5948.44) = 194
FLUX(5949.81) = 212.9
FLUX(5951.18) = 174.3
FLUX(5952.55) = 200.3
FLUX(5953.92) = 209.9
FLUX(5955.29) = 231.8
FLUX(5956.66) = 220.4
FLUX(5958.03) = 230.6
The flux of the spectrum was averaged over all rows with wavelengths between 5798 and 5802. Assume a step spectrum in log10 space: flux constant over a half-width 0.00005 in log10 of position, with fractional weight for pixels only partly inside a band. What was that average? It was 224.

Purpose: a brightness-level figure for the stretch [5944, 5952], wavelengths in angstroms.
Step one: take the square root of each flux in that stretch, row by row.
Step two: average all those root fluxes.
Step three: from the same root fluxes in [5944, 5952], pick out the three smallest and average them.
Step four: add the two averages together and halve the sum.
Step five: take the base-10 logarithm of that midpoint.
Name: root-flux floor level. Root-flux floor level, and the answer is 1.146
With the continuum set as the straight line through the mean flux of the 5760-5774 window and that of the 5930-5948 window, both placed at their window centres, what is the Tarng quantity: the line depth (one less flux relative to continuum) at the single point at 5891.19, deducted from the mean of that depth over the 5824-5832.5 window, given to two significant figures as -0.31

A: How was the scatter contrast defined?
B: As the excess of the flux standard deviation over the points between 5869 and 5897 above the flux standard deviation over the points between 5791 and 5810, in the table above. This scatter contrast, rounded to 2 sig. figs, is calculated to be 19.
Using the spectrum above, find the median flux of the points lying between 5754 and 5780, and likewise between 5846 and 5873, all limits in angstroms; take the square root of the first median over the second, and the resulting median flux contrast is 1.01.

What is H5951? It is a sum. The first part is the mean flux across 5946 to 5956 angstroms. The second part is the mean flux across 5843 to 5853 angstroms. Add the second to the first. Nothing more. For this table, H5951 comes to 424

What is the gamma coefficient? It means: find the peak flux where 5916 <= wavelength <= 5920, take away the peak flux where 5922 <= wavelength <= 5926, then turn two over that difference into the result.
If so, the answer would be 1.4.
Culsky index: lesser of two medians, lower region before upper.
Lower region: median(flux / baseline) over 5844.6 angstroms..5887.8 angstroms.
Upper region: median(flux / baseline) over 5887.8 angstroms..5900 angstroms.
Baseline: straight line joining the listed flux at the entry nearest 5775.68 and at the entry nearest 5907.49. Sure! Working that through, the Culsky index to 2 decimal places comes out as 0.85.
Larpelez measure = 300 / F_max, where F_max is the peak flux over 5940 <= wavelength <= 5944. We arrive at 1.32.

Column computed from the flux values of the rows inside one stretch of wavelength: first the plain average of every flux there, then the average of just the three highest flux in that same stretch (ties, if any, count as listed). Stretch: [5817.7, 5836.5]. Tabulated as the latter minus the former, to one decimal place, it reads 15.1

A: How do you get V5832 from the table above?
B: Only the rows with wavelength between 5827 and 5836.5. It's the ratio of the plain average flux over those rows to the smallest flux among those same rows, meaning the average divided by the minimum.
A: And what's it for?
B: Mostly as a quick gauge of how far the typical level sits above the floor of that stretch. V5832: 1.08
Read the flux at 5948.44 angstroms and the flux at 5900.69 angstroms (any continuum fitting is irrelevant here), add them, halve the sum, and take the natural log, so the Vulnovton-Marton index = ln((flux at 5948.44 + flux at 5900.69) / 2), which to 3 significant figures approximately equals 5.31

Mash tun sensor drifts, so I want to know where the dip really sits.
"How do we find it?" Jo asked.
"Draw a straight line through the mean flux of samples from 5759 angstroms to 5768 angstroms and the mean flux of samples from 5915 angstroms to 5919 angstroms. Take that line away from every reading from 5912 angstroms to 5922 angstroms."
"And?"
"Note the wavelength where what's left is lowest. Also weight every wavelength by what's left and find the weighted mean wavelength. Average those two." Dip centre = 5915.1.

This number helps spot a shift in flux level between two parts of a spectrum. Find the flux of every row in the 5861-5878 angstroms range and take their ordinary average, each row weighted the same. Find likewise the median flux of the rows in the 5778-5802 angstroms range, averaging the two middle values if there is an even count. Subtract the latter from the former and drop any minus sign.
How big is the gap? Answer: 11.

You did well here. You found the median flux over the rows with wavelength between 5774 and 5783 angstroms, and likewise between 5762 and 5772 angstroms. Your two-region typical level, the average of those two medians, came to 216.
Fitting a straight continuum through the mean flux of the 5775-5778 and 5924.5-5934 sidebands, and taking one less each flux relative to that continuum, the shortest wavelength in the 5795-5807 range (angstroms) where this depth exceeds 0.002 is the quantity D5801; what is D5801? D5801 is 5803.67 angstroms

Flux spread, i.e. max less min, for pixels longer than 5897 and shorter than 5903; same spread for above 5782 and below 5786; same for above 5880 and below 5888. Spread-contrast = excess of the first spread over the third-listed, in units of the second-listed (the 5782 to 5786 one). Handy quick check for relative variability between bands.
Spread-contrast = -2.2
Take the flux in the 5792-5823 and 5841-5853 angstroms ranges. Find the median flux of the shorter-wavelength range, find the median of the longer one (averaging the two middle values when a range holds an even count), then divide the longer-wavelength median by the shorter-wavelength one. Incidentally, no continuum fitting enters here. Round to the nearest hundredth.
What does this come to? 0.98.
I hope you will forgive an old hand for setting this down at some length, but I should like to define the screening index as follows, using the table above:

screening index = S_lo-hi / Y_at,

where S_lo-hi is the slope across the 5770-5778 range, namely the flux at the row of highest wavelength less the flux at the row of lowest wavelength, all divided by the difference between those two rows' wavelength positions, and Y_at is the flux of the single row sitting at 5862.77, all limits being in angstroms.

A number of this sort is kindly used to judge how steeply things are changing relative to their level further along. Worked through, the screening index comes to -0.012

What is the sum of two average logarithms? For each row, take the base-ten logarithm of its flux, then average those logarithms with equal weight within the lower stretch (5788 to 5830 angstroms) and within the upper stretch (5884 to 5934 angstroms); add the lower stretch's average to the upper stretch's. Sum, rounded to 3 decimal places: 4.643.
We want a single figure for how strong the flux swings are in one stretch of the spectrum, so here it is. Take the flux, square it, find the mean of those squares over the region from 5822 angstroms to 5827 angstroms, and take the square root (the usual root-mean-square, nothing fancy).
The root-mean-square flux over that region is 228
